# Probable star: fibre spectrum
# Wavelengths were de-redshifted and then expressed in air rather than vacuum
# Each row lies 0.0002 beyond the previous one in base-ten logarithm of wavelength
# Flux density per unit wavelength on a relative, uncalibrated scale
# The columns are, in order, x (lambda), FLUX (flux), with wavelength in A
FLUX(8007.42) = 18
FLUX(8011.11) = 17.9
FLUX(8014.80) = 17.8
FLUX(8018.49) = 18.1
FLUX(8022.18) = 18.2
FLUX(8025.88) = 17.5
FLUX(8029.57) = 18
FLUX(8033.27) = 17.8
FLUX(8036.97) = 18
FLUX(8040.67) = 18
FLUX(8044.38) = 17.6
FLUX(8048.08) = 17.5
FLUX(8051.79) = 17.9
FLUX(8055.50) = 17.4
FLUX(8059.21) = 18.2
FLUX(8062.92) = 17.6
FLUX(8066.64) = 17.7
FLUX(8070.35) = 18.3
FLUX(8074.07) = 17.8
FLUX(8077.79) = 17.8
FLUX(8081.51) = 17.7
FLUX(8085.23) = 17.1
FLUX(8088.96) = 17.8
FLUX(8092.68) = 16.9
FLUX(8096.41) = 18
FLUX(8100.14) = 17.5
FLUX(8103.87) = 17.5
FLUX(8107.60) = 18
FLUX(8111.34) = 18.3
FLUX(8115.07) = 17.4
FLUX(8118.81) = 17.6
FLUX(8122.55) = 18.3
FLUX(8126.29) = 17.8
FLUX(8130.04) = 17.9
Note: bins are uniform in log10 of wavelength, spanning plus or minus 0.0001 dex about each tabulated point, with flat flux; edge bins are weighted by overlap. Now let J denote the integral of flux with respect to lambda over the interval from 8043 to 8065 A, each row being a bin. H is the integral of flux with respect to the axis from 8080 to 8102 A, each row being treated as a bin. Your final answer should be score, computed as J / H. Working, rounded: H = 385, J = 389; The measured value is 1.01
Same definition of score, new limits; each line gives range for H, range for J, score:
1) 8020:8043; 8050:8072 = 0.95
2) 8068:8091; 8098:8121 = 1.00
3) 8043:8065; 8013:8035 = 1.01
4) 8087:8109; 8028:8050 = 1.01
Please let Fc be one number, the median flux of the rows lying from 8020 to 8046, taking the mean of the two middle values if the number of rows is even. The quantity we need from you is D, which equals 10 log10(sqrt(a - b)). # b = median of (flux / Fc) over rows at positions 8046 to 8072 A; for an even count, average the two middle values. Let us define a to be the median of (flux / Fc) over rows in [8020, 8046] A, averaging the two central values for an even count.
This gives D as -8.9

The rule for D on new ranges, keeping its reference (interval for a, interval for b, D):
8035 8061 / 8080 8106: -8.3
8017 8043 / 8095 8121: -8.3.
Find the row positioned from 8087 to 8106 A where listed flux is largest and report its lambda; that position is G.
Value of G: 8096.41 A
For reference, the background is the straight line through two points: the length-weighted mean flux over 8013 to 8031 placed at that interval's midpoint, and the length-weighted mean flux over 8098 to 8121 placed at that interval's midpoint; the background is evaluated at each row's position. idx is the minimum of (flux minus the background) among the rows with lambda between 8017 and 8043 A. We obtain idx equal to -0.42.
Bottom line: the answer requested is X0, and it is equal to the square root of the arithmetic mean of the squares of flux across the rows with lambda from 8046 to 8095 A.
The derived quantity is 17.7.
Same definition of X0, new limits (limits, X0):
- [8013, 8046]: 17.9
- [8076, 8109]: 17.6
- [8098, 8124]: 17.8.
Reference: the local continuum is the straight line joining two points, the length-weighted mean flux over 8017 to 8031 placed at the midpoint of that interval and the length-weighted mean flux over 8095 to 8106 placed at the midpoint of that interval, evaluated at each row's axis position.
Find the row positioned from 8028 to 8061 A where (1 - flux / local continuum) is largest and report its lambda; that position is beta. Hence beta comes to 8055.50 A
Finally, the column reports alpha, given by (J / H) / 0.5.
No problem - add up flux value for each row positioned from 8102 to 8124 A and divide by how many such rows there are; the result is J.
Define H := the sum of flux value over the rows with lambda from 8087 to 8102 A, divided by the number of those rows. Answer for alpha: 2.03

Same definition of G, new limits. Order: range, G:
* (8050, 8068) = 8059.21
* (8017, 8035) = 8022.18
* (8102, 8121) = 8111.34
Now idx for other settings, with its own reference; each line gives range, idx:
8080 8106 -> -0.87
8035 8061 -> -0.45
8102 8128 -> -0.32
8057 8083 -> -0.23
